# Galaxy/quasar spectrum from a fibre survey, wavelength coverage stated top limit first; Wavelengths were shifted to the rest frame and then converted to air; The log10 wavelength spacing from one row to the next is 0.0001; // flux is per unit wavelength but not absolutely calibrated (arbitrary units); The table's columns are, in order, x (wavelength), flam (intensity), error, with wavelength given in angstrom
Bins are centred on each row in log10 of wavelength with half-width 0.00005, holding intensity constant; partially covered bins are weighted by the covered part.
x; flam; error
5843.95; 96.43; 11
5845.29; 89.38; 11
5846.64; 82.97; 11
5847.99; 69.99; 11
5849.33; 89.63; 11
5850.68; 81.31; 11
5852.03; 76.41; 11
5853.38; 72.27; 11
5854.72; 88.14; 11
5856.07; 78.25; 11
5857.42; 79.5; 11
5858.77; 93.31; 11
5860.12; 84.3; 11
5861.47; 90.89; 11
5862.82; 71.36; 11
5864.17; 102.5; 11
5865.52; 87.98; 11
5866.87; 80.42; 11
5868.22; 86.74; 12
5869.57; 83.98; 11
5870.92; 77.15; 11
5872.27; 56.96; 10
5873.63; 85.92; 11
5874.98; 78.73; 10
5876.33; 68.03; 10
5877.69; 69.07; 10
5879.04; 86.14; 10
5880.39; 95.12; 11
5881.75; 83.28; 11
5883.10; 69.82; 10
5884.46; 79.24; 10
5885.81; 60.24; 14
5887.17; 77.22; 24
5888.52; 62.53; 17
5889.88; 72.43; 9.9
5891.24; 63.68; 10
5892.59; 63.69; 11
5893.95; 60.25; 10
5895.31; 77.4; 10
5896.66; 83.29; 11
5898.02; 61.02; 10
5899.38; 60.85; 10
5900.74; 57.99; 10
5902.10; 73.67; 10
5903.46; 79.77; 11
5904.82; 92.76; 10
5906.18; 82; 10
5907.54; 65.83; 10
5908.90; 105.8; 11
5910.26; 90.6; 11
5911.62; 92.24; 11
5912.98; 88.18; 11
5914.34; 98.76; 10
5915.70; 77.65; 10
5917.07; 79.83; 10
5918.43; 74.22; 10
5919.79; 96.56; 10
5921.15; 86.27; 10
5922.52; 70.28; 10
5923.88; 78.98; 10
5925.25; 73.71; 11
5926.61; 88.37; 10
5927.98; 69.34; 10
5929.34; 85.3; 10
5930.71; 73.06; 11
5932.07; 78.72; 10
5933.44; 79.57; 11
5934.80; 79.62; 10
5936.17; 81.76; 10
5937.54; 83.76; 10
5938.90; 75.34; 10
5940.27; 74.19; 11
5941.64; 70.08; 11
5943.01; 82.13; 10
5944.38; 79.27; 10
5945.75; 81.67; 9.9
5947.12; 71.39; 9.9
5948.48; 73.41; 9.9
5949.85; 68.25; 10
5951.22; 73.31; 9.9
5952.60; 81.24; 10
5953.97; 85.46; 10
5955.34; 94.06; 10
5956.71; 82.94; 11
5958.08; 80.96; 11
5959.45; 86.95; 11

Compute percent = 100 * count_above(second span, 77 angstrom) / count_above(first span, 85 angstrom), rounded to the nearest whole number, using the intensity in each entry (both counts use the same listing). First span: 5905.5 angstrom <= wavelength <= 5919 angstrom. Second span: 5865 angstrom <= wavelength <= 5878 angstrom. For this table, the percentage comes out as 140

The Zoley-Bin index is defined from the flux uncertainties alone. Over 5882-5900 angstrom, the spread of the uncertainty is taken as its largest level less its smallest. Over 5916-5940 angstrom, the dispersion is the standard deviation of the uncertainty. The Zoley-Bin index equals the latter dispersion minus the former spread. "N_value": -13.7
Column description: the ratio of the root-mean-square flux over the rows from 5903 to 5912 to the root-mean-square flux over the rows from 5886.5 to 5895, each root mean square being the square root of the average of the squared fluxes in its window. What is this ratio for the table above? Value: 1.31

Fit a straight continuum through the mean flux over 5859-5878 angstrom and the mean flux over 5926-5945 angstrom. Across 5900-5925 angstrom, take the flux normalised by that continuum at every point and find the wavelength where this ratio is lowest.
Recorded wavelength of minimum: 5900.74 angstrom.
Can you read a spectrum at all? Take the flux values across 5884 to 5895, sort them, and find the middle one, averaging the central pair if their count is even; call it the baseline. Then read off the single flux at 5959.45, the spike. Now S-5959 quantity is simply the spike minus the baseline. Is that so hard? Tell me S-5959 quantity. 23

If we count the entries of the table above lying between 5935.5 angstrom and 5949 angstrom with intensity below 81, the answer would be 6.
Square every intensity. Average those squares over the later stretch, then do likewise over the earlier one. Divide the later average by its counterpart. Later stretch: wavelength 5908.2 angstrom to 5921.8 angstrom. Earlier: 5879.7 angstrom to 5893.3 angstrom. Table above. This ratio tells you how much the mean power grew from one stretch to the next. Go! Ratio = 1.5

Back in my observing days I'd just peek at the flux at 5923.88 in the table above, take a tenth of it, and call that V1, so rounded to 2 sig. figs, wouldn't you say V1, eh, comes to 7.9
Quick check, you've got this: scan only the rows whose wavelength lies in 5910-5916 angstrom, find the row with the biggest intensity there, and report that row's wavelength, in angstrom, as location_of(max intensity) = 5914.34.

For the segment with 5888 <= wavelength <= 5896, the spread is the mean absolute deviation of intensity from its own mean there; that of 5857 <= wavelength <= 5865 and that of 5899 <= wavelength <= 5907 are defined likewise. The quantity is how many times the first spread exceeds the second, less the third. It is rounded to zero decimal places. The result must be -10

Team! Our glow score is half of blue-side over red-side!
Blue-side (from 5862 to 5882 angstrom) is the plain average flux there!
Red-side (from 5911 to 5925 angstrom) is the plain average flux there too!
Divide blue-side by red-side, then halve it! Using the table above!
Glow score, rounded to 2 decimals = 0.48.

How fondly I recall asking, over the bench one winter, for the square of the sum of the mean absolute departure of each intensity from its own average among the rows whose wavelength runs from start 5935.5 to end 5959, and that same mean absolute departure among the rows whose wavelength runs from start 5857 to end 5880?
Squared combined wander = 183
